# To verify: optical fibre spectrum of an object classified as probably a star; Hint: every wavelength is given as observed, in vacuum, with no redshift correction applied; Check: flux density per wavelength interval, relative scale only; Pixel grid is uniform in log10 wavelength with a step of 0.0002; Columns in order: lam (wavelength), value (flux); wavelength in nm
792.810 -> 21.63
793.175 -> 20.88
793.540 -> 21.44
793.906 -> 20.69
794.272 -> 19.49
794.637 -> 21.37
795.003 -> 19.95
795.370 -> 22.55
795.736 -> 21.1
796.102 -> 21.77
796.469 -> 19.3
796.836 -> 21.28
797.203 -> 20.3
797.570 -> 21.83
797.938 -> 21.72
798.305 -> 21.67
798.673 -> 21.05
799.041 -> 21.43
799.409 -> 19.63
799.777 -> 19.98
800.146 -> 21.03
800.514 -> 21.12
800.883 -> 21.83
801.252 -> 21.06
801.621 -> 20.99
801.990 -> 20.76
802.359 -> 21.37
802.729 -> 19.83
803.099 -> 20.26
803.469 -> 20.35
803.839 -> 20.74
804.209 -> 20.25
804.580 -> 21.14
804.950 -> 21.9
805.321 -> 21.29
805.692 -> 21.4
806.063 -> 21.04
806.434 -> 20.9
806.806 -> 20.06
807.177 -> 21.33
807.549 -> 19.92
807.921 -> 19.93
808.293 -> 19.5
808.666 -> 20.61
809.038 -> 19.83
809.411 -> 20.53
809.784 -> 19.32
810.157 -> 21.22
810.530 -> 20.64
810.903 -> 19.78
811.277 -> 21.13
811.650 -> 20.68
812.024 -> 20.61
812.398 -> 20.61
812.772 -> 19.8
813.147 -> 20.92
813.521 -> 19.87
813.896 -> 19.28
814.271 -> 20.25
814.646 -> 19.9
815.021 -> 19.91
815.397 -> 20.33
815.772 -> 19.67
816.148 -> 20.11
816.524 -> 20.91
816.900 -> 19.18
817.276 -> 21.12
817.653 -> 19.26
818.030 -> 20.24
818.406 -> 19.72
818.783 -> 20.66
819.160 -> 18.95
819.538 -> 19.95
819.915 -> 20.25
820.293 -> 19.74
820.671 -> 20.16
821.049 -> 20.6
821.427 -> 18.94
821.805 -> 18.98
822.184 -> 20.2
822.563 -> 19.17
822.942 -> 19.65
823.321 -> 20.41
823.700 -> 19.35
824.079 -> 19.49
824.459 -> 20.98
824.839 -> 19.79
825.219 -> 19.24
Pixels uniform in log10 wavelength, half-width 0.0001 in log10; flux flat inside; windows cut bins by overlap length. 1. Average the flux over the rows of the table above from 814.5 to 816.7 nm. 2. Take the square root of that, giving 4.49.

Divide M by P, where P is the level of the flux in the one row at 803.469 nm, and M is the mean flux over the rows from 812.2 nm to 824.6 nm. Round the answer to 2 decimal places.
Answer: 0.98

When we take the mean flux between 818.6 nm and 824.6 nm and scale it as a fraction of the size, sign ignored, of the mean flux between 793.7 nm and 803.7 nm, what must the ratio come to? 0.950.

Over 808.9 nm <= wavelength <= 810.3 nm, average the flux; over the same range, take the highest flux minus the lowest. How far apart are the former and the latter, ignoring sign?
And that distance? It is 18.3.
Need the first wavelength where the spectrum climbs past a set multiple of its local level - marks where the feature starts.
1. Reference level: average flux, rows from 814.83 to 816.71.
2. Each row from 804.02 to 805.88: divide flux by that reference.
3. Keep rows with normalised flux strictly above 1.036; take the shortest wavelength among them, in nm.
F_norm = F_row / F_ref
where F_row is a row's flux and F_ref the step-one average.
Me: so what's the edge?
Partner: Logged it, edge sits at 804.580 nm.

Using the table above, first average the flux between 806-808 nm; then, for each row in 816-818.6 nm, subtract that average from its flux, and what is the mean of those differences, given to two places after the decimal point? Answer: -0.45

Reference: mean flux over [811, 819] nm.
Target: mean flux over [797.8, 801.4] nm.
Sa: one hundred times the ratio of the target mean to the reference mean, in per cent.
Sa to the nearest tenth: 104.2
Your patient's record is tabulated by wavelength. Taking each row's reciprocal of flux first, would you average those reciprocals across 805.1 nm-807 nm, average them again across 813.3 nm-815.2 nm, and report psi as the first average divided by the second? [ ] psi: 0.948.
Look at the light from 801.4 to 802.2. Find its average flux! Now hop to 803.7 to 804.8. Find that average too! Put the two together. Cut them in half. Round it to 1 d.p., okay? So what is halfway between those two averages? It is 20.8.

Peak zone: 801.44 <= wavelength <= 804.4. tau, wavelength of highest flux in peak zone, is 802.359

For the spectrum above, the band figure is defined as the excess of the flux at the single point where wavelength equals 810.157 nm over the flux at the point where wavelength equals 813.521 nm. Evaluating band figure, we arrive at 1.35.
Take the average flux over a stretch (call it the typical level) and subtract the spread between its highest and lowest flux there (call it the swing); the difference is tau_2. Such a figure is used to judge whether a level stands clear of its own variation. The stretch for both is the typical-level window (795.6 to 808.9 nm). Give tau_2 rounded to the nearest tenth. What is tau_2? 18.2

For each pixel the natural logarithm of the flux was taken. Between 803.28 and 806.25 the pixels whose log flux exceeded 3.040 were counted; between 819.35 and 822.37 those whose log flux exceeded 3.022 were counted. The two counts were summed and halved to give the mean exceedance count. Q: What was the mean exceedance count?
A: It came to 3.0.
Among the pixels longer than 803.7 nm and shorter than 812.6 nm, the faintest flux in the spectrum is 19.32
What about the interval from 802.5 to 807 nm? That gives 19.83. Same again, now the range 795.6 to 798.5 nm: 19.3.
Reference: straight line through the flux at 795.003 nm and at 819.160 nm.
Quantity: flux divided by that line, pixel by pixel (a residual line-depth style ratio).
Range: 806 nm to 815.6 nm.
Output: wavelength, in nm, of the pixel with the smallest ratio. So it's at 809.784 nm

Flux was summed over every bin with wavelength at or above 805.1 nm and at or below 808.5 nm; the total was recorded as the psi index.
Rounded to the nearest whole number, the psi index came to 185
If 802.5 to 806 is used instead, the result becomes 187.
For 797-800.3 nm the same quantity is 189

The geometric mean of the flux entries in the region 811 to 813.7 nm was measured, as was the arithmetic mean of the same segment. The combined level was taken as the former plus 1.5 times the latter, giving 51.3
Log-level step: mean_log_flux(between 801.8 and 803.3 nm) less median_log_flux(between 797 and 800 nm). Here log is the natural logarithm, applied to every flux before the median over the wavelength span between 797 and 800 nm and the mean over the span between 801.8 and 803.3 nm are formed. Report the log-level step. -0.033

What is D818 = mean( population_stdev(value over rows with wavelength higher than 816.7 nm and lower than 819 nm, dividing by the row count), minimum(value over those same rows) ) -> 9.9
